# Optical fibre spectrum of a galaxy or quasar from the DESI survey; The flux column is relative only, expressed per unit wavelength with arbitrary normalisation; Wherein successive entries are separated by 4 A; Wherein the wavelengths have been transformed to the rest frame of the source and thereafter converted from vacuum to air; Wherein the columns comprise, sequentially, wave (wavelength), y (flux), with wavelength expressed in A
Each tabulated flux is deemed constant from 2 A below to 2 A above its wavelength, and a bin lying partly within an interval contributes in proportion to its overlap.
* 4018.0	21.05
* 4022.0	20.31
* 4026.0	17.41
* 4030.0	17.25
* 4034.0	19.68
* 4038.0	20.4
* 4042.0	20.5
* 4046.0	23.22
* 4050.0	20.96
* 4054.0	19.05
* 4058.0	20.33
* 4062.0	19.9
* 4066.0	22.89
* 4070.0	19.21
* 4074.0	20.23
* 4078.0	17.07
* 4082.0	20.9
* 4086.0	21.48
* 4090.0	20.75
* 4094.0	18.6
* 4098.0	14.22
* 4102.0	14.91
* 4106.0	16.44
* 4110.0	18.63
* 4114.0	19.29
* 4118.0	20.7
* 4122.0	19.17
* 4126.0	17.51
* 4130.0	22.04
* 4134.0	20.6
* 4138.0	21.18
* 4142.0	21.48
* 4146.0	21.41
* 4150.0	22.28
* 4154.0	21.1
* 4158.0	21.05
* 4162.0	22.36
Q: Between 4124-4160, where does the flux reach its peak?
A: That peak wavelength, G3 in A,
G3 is 4150.0 A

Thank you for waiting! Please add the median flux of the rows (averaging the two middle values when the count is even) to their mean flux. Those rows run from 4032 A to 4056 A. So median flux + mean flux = 41.1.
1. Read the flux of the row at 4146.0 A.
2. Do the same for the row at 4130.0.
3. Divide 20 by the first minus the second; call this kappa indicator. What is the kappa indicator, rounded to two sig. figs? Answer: -32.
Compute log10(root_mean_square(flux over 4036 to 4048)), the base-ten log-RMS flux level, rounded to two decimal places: 1.33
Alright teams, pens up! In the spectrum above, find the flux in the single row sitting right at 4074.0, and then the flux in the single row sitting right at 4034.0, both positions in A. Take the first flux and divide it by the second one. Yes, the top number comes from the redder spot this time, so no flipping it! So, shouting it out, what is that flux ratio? 1.03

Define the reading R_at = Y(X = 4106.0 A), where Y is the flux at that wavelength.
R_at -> 16.44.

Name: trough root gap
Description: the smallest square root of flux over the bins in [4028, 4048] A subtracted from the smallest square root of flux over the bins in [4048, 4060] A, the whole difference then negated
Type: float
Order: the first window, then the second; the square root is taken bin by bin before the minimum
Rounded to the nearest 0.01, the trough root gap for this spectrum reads -0.21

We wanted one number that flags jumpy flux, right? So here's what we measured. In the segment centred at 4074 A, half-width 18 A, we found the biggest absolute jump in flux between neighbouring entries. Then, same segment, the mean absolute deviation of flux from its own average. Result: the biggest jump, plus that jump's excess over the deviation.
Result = 7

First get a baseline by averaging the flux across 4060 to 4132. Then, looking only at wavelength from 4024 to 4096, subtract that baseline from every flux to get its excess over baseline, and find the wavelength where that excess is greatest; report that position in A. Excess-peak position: 4046.0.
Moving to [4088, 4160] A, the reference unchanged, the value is 4150.0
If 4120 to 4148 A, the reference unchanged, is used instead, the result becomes 4130.0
